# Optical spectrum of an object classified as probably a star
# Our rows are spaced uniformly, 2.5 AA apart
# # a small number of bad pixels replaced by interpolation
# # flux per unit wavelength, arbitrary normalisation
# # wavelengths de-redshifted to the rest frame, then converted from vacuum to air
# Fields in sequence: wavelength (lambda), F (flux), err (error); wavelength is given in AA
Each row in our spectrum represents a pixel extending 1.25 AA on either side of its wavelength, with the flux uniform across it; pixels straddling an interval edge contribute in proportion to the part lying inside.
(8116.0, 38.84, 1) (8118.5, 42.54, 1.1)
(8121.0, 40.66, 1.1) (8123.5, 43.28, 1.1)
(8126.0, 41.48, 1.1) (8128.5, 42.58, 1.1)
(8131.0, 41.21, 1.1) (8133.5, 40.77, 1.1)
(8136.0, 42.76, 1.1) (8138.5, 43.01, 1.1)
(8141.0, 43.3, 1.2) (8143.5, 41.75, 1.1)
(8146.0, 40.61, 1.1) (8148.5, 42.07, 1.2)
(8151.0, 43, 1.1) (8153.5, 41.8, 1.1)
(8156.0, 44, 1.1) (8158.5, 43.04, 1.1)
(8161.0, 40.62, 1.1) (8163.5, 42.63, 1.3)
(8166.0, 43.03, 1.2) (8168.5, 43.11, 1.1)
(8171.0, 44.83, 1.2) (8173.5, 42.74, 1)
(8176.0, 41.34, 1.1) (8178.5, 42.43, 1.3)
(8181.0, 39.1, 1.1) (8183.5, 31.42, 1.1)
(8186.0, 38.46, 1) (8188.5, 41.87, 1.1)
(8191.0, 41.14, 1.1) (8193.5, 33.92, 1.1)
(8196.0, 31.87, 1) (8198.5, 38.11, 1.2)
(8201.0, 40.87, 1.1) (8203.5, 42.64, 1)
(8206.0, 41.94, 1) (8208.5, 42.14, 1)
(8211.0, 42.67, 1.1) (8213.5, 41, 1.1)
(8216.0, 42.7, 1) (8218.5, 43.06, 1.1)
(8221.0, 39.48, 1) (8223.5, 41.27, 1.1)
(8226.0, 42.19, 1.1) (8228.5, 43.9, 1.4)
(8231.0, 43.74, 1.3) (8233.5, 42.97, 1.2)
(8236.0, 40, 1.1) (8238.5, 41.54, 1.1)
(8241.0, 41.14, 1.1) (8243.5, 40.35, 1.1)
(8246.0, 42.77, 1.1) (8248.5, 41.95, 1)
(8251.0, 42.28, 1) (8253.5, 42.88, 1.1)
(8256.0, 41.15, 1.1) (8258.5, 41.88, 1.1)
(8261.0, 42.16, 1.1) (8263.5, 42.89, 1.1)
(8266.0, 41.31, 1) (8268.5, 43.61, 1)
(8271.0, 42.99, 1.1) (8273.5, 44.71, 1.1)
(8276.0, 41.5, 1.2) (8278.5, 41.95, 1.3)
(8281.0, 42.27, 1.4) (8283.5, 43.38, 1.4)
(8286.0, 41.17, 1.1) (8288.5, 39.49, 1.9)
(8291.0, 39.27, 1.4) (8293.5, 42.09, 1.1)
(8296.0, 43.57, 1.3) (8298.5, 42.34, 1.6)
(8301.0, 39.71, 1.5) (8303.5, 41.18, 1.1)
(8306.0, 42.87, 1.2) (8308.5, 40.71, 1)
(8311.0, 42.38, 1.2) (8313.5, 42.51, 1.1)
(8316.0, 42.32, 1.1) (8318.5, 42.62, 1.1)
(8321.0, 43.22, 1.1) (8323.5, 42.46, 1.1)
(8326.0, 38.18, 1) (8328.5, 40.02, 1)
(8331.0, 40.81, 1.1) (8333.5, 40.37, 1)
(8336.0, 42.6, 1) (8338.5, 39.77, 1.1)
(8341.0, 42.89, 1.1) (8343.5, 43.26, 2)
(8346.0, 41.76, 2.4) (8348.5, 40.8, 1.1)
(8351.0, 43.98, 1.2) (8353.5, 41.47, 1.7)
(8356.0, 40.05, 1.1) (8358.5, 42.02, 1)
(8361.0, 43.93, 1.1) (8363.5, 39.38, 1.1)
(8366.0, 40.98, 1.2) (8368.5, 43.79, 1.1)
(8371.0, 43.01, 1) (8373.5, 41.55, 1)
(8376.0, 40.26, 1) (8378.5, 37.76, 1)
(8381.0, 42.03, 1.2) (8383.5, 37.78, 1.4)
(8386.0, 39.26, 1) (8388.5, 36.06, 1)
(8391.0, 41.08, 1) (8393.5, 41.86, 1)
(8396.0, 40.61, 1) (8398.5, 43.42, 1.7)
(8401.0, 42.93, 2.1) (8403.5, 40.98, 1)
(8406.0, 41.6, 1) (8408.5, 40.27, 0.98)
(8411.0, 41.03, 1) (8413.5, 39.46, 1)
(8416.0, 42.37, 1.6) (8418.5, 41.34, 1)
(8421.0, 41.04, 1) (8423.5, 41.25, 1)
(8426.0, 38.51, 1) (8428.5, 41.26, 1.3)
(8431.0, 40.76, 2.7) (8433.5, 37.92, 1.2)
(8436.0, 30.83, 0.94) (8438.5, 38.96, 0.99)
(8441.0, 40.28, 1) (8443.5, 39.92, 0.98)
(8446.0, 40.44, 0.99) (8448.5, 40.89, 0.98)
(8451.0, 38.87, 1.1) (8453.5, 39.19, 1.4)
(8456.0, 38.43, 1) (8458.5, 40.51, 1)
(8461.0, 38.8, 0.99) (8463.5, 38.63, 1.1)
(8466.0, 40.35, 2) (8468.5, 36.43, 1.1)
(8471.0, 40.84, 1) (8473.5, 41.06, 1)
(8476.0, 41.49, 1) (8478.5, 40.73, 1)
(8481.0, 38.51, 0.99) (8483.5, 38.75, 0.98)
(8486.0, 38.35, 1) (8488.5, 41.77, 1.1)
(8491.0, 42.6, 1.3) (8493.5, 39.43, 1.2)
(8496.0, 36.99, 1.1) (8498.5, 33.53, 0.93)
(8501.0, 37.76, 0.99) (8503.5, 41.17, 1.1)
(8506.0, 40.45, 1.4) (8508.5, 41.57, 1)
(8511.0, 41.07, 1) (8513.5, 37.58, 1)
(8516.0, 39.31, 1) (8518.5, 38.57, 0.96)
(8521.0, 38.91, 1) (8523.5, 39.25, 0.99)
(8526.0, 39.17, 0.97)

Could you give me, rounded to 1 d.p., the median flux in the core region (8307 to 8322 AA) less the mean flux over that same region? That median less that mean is 0.2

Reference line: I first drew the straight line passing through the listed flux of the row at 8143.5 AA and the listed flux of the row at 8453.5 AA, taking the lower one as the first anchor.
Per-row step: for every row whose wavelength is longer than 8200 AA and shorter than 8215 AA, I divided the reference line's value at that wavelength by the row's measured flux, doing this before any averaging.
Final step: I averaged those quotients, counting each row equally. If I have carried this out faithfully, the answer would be 0.98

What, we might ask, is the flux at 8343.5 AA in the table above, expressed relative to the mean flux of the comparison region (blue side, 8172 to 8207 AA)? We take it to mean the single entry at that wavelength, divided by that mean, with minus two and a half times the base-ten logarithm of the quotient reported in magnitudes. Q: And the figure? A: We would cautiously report -0.11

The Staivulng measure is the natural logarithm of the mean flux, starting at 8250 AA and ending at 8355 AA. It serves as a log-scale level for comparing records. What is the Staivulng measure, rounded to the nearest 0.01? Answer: 3.73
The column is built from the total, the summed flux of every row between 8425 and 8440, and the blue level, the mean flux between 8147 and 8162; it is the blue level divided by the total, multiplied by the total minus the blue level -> 34.5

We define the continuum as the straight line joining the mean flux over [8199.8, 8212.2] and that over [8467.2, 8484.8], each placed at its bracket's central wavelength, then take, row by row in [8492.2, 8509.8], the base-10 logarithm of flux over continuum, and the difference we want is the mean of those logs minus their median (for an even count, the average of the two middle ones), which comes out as -0.008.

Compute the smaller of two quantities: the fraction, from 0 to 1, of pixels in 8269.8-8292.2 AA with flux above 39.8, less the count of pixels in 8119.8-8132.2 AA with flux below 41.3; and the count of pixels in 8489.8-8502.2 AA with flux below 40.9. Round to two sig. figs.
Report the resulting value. -1.2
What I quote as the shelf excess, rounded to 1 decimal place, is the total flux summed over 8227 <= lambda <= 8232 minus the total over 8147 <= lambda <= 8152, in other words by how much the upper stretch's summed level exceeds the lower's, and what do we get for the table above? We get 2.6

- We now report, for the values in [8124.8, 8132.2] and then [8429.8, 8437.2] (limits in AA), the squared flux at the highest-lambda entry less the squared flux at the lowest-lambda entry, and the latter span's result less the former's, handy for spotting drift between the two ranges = -689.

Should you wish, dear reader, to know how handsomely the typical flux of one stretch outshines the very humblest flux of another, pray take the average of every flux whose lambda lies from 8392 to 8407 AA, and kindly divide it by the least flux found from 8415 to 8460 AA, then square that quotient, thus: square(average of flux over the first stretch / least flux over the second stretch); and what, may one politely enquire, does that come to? 1.85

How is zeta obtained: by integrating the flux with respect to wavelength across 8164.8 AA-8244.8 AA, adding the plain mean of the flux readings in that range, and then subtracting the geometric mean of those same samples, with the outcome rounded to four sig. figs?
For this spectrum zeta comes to 3268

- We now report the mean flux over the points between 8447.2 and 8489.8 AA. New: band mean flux 39.6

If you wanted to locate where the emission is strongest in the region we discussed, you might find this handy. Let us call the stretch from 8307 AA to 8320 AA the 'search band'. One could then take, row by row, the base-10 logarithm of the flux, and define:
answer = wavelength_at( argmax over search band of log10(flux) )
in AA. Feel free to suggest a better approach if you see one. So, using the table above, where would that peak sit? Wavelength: 8318.5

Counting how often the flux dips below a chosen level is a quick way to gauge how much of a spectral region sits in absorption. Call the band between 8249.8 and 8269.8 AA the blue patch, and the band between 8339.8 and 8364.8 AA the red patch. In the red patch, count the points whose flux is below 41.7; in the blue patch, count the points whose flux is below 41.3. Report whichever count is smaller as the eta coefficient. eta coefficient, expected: 1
